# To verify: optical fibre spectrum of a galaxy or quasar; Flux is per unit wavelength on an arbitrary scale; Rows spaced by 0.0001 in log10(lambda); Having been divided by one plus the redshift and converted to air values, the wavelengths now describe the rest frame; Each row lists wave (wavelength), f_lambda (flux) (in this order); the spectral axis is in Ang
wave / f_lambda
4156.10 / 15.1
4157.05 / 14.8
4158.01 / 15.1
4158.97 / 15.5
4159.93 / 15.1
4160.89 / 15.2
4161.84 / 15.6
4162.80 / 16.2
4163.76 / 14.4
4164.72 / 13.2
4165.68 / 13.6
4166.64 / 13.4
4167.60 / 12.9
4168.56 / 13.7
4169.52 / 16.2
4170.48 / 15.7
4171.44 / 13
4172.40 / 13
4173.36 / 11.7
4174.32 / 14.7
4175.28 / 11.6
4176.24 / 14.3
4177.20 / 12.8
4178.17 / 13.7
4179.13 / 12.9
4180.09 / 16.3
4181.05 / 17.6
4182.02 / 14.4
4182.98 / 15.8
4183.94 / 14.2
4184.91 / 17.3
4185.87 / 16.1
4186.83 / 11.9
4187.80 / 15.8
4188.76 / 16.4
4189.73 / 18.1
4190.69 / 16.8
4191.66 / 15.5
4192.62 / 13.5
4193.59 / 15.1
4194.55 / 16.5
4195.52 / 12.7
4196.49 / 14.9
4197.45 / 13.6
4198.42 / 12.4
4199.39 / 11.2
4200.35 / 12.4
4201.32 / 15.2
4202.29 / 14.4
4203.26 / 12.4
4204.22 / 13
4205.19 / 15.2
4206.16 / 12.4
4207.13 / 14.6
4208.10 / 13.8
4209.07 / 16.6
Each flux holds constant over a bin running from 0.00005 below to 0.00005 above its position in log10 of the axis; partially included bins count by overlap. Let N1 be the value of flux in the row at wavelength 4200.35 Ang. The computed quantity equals 12.4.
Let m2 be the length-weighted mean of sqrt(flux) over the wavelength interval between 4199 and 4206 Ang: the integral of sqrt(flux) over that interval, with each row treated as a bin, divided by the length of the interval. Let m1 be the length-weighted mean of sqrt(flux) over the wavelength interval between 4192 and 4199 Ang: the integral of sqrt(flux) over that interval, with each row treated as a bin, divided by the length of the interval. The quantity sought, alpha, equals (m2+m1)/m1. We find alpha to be 1.975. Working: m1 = 3.75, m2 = 3.66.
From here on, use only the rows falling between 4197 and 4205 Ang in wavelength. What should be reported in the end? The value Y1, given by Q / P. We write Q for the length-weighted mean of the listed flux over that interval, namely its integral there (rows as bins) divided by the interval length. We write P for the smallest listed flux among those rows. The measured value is 1.17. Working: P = 11.2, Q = 13.1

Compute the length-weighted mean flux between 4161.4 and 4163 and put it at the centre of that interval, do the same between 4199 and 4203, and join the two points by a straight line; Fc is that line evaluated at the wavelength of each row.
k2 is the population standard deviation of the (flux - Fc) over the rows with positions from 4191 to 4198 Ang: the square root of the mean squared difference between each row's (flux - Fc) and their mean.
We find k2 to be 1.2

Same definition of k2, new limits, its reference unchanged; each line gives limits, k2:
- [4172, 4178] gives 1.2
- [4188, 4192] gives 0.9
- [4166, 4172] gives 1.3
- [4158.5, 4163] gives 0.5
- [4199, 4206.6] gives 1.4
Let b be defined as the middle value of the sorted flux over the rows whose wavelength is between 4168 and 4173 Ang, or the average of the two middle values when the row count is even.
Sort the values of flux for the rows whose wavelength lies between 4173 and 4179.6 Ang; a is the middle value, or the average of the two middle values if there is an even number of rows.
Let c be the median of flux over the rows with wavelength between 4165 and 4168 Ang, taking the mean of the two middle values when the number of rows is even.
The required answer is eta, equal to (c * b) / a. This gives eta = 14.2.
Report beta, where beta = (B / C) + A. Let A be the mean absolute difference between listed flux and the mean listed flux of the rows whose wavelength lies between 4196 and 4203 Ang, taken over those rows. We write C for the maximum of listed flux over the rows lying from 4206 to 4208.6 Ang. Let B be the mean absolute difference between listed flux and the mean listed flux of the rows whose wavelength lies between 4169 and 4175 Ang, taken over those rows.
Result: 1.34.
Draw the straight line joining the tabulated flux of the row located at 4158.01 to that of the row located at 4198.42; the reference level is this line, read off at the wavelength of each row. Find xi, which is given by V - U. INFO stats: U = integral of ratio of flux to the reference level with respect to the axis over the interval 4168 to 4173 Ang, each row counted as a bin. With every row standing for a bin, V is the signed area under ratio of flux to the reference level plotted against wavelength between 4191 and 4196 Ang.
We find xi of 0.8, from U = 4.99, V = 5.78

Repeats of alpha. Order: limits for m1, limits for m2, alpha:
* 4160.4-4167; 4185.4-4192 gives 2.041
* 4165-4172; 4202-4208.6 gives 1.987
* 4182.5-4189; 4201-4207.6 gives 1.951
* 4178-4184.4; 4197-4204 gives 1.932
